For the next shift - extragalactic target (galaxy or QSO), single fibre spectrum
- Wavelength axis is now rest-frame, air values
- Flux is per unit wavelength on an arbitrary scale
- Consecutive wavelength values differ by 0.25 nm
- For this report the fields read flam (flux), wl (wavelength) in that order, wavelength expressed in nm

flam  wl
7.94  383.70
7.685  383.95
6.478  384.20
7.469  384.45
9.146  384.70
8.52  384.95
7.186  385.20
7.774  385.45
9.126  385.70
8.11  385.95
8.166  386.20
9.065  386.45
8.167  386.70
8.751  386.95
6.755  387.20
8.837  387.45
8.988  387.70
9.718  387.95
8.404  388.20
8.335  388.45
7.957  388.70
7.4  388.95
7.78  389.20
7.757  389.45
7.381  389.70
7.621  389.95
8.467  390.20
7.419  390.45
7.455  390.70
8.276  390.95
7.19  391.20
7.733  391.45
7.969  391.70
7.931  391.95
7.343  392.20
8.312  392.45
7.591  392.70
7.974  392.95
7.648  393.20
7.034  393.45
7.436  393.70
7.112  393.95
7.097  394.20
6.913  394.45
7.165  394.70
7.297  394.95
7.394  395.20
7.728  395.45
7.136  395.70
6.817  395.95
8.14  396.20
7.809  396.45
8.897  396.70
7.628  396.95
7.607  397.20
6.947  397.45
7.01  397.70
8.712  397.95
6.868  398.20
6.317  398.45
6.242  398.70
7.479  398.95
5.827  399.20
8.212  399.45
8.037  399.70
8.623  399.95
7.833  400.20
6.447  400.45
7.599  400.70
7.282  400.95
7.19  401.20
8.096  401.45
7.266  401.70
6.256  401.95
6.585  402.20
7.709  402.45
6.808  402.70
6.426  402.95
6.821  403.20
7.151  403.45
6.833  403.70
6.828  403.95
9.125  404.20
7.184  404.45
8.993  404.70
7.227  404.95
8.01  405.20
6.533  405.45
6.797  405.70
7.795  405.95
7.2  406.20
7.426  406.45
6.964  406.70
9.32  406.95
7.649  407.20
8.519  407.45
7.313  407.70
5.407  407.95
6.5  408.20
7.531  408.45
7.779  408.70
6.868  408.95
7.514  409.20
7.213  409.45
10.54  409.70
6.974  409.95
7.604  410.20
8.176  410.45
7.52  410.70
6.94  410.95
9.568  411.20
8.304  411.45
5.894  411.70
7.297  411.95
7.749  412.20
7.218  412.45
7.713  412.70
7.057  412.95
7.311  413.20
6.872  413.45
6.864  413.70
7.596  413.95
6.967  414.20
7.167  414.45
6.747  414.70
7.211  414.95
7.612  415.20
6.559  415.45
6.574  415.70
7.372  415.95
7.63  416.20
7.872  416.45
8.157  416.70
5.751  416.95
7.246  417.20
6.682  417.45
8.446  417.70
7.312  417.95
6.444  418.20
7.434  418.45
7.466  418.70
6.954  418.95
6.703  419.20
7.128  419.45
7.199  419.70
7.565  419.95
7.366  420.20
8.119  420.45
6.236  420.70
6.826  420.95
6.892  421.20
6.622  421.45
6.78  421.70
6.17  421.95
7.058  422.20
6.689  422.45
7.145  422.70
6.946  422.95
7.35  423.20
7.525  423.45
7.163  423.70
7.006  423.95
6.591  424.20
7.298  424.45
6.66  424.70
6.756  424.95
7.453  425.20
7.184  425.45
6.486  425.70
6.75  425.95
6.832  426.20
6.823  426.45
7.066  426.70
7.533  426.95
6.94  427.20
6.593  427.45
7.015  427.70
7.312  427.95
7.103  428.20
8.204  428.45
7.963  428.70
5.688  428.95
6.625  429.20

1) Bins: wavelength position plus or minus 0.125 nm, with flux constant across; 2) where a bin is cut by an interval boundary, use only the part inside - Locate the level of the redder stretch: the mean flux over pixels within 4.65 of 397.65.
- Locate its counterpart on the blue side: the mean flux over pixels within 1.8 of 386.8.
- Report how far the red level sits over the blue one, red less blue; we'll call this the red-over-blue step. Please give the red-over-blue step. -1.0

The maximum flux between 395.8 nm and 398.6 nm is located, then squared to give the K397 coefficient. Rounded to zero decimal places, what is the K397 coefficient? 79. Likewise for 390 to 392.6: 72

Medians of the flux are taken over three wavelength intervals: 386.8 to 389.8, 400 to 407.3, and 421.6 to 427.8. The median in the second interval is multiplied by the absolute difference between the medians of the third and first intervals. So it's 8.6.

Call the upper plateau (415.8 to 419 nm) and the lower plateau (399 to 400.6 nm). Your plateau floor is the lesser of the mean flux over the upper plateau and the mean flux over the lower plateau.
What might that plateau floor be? 7.29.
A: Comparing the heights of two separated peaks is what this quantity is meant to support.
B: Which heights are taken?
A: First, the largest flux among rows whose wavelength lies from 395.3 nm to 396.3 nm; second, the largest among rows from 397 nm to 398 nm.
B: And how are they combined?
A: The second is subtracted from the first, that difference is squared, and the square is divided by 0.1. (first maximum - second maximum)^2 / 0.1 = 3.3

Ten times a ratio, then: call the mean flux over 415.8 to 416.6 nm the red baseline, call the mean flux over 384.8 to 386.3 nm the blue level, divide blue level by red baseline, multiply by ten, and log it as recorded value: 10.7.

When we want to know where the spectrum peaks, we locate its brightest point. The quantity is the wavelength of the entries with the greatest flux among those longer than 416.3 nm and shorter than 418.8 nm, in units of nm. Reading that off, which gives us 417.70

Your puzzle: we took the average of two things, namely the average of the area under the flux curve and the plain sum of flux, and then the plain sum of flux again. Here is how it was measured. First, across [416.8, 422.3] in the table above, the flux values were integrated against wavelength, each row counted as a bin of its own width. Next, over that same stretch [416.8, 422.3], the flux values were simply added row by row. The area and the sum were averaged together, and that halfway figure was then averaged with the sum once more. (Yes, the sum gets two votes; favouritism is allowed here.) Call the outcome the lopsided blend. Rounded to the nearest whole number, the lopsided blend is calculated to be 125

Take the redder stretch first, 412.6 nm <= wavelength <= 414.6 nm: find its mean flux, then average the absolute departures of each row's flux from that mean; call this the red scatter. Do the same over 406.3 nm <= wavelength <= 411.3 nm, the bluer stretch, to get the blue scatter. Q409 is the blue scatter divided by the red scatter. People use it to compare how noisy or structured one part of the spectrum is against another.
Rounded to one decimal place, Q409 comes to 3.0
